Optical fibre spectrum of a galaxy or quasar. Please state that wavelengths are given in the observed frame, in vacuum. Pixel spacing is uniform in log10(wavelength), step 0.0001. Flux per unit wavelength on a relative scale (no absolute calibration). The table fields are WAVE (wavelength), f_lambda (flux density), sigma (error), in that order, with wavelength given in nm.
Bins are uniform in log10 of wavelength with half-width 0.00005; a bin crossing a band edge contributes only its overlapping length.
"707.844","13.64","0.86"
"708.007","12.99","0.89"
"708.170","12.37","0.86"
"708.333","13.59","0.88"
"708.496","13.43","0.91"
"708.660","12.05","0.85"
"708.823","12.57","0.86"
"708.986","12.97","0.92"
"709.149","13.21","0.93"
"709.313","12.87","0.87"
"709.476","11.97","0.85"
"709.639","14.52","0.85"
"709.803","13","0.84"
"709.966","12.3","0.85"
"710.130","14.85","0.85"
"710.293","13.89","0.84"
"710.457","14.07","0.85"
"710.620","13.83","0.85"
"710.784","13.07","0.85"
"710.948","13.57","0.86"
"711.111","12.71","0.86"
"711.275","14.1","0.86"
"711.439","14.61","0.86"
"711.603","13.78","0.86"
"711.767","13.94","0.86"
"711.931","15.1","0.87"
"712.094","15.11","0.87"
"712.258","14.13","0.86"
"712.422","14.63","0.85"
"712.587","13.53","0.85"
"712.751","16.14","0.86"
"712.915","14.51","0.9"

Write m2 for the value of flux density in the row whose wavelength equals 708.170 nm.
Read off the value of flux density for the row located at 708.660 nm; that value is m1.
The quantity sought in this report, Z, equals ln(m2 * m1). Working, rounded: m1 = 12.05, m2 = 12.37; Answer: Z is 5.00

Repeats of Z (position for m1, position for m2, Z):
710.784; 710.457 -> 5.21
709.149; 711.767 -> 5.22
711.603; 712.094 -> 5.34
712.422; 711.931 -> 5.40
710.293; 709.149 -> 5.21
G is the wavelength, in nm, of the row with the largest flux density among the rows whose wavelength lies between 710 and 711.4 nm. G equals 710.130 nm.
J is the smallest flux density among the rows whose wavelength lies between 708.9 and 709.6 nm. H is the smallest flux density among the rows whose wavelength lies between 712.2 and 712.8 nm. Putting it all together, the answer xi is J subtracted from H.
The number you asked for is 1.6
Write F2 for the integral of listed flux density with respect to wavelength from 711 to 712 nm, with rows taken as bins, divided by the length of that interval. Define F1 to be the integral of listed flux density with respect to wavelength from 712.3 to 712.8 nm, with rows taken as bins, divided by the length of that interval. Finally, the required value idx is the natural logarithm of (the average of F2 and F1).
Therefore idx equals 2.66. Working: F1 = 14.6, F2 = 14.0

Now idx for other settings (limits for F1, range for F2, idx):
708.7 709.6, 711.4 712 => 2.61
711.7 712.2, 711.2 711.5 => 2.68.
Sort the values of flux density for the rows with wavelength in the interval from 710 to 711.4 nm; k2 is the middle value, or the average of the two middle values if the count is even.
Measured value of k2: 13.9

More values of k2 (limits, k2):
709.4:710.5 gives 13.9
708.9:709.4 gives 13.0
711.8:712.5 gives 14.9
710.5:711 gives 13.6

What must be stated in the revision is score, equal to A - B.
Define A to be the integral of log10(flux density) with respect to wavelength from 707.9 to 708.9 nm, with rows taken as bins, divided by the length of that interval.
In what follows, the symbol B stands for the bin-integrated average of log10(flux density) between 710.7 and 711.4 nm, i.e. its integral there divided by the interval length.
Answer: -0.019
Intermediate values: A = 1.11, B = 1.13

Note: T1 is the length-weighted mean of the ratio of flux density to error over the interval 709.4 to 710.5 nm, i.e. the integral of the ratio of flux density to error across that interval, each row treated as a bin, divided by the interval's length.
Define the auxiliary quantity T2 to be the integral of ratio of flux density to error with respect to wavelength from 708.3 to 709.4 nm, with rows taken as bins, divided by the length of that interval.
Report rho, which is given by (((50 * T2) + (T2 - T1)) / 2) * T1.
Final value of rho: 5782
